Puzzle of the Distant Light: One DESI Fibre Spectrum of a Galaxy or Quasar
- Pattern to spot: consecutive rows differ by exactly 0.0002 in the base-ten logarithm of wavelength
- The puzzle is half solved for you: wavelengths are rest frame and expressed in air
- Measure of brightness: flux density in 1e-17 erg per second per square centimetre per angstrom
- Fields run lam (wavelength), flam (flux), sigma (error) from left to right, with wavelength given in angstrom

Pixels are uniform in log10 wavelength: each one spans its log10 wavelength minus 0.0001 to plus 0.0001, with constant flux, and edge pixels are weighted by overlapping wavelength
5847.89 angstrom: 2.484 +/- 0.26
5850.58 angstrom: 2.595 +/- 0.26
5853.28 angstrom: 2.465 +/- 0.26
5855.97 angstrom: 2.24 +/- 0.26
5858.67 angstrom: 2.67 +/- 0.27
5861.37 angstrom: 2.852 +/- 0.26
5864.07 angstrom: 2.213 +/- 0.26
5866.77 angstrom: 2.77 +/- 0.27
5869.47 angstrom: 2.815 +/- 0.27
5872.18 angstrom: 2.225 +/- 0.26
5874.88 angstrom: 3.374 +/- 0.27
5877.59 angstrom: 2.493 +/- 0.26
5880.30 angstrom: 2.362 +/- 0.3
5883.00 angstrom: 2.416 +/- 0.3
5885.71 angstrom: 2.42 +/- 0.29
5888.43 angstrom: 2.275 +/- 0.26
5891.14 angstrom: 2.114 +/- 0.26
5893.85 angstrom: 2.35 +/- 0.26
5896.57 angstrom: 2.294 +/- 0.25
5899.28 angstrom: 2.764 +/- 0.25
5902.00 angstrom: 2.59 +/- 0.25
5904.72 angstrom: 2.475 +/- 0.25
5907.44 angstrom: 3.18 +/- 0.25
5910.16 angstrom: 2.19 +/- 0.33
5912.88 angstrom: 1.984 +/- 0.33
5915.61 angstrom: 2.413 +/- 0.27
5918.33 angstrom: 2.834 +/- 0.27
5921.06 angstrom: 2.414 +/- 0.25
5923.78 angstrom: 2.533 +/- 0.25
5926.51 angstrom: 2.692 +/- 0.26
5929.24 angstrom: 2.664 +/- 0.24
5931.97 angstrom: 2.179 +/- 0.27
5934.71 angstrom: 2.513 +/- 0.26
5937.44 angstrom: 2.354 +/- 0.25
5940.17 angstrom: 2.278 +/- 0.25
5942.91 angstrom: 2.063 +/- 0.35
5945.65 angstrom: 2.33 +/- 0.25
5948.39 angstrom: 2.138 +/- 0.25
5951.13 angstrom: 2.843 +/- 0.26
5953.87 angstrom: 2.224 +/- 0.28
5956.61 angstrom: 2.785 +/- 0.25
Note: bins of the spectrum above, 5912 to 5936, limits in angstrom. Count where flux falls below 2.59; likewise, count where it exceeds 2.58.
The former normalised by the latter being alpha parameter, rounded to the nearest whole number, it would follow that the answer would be 2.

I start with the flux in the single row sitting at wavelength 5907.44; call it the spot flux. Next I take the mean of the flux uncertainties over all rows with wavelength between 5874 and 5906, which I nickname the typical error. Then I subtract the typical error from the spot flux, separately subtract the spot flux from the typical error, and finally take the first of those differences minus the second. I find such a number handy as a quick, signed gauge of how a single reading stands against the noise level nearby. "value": 5.8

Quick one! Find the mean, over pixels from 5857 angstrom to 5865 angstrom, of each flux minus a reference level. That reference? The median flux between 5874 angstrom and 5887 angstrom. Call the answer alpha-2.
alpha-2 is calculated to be 0.16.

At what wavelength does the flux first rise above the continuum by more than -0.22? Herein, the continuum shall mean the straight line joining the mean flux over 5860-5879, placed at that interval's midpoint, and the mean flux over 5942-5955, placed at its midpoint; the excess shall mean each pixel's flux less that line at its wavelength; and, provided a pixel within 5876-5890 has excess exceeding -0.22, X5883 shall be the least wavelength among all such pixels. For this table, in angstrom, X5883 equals 5877.59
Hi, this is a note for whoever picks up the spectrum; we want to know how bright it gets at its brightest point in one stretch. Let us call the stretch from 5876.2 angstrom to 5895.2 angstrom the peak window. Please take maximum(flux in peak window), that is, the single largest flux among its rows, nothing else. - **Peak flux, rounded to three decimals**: 2.493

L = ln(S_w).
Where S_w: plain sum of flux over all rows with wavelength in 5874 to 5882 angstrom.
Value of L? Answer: 2.11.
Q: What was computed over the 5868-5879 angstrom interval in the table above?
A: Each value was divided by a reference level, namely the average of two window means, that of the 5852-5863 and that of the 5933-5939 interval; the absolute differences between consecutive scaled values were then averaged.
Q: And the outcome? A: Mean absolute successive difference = 0.35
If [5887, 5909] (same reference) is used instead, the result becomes 0.11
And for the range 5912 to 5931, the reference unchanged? 0.11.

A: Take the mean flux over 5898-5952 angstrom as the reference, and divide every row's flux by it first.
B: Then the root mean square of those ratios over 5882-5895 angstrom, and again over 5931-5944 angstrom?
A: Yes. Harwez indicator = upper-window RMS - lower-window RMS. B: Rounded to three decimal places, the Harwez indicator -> -0.014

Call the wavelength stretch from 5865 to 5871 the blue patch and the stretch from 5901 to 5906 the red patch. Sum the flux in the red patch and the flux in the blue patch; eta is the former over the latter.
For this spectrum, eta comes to 0.91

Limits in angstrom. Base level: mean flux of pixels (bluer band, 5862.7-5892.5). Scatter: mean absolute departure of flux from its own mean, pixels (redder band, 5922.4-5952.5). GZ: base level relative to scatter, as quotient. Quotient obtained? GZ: 11.8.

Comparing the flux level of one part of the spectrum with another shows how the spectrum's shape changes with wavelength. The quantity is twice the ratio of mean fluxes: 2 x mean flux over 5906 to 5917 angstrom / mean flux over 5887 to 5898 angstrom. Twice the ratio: 2.16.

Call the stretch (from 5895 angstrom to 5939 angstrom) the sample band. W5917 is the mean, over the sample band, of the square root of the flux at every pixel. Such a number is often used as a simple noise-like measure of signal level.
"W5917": 1.58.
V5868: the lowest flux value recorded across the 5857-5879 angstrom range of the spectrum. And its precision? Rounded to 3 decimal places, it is 2.213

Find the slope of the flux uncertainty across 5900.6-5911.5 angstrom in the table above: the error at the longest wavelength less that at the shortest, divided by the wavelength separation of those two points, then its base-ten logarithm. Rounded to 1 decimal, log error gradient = -2.0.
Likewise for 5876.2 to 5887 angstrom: -2.4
